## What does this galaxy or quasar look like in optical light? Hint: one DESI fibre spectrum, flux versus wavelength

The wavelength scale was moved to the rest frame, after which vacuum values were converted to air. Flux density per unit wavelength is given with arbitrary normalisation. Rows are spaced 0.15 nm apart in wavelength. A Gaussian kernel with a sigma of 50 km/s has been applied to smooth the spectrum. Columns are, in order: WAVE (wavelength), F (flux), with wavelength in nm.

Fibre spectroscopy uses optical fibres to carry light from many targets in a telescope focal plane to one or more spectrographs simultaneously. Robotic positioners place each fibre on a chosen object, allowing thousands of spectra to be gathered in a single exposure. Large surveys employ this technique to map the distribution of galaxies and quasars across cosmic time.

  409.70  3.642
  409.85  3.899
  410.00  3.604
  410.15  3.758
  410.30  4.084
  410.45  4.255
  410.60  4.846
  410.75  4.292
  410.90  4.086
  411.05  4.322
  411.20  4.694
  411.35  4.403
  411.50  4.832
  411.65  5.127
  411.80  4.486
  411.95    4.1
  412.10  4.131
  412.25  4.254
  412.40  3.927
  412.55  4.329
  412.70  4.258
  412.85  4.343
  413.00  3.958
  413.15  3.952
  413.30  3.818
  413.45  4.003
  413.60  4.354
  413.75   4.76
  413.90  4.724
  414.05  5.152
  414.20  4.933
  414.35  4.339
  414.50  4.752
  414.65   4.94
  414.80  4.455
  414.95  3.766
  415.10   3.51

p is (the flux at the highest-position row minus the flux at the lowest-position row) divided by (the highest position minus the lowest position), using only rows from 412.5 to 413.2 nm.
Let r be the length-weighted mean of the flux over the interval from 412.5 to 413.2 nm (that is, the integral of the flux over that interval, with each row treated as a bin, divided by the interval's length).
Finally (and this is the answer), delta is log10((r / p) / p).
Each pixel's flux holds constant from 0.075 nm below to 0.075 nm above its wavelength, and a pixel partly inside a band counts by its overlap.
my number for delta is 1.0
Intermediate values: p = -0.63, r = 4.17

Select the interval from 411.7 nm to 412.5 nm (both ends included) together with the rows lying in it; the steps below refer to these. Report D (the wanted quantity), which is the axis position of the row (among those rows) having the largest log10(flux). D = 411.80 nm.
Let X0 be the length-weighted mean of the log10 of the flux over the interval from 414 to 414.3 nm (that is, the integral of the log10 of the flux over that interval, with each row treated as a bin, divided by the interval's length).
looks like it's 0.696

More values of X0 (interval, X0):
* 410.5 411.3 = 0.647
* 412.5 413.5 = 0.611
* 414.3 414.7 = 0.670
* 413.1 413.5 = 0.593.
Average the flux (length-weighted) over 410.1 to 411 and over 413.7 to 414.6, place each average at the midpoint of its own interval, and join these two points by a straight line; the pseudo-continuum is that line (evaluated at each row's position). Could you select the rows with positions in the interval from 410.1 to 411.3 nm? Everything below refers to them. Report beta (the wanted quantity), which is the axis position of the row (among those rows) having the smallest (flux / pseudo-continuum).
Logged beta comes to 410.15 nm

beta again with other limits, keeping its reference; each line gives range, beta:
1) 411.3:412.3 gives 411.95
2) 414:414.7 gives 414.35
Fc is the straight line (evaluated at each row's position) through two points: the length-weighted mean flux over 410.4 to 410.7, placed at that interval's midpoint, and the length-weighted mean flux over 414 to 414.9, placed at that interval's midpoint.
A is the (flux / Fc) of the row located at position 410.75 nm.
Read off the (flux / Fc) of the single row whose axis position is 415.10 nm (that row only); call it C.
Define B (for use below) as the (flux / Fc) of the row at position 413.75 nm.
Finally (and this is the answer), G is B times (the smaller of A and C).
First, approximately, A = 0.94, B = 1.01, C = 0.74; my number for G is 0.75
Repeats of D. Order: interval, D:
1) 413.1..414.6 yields 414.05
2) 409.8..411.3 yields 410.60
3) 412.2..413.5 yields 412.85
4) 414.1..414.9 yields 414.65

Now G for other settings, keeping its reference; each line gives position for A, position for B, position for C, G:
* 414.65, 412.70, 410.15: 0.76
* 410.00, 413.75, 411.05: 0.81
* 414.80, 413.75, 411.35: 0.95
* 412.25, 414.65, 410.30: 0.94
